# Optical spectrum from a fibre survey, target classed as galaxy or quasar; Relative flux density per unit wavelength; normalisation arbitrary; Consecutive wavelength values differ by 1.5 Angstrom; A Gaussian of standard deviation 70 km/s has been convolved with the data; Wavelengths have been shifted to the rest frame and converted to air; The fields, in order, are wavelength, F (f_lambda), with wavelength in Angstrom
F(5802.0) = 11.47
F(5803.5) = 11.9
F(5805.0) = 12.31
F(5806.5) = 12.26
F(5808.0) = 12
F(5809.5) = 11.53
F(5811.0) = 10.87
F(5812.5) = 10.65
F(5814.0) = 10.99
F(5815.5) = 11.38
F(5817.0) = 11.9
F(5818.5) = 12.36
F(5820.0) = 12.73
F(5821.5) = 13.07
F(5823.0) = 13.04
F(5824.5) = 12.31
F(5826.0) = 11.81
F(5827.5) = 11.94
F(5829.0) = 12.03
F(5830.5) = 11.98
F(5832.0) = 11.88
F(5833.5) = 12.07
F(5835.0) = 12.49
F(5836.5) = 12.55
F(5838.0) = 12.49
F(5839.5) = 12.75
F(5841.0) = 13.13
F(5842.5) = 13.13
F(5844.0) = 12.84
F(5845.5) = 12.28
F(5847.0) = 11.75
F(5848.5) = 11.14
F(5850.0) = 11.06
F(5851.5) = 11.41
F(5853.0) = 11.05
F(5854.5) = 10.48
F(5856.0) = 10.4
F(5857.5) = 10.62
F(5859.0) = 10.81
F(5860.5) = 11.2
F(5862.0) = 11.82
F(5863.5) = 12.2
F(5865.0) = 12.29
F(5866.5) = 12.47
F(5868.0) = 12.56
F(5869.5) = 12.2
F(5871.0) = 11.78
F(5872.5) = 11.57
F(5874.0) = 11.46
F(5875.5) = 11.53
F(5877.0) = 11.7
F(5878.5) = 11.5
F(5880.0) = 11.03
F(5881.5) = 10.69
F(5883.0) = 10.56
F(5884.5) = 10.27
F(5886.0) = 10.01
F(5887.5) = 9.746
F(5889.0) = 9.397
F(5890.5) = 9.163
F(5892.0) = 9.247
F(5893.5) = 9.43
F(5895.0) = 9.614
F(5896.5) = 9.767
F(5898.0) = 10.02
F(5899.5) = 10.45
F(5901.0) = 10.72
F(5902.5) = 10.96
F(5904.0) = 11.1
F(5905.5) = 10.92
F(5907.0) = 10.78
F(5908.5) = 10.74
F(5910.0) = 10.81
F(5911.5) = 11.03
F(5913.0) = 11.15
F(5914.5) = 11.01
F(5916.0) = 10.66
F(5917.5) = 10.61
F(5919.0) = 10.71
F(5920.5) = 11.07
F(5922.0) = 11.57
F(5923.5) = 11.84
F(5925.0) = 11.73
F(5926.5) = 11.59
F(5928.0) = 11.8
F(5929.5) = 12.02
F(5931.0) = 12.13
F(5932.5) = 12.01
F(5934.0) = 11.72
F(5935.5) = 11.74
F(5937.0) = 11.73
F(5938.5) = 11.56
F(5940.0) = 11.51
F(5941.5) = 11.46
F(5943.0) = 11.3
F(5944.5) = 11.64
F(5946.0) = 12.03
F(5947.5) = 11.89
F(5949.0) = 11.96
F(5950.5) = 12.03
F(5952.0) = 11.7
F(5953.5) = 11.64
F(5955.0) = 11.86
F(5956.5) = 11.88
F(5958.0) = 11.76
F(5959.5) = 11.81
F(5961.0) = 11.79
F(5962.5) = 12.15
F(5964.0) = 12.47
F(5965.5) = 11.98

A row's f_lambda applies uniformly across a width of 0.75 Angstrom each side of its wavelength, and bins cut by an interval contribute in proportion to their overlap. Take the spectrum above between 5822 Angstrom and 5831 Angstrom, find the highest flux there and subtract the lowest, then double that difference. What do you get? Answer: 2.5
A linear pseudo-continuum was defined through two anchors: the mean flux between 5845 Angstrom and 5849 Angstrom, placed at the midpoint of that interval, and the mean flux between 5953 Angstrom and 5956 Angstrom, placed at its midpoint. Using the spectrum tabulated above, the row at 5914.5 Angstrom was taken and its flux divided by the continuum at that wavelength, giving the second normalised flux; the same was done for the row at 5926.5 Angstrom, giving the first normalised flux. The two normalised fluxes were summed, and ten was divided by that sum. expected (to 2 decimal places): 5.20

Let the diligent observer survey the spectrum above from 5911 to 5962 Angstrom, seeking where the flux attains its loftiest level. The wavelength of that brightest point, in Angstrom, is 5931.0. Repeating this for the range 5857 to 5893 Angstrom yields 5868.0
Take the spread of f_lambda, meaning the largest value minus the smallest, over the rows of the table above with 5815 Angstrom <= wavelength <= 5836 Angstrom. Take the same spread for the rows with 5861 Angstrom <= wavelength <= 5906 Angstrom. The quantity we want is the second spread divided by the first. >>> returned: 2.0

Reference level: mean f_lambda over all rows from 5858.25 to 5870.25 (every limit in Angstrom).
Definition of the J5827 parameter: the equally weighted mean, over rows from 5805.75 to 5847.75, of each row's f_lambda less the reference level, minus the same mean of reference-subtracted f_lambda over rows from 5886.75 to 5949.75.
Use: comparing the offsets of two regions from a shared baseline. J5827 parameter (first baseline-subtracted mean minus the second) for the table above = 1.1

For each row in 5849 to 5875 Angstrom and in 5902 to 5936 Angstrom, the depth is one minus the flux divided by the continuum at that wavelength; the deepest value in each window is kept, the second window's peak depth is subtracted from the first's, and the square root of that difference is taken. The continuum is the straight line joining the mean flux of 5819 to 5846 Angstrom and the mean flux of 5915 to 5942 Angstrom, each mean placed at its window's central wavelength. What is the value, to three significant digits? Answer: 0.250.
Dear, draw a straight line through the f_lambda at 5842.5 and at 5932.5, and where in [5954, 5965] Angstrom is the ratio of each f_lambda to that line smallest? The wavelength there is 5958.0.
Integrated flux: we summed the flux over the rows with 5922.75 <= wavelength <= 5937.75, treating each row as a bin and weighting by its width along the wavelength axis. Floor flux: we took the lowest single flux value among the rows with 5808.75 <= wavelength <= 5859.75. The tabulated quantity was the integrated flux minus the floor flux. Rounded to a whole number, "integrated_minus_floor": 167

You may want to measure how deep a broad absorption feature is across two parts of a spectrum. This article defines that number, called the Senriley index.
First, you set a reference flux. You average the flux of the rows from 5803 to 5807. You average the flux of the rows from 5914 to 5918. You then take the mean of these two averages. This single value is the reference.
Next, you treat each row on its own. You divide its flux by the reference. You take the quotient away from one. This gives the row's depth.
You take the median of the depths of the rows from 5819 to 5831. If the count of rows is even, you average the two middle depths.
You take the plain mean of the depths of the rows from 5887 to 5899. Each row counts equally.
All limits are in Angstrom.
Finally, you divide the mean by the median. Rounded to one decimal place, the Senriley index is -2.7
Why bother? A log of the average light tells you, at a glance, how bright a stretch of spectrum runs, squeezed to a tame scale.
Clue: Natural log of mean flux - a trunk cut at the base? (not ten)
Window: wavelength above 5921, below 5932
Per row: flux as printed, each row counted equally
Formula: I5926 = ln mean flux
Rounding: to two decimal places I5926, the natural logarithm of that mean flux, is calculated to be 2.47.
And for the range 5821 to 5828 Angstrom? 2.52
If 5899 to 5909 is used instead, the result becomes 2.38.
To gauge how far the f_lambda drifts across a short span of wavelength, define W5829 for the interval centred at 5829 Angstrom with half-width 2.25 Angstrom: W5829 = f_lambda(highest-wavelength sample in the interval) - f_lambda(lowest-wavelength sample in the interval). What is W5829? 0.0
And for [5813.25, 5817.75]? 0.9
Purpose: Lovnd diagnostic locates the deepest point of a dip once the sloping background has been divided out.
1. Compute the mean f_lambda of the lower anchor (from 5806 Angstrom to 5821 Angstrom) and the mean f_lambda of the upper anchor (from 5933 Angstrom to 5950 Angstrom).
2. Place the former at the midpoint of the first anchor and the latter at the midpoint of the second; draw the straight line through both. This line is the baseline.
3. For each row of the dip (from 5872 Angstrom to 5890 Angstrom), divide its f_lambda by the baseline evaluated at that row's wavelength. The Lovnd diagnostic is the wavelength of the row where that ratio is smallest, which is 5889.0 Angstrom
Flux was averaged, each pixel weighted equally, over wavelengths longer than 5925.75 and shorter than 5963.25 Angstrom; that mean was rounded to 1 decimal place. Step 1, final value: 11.8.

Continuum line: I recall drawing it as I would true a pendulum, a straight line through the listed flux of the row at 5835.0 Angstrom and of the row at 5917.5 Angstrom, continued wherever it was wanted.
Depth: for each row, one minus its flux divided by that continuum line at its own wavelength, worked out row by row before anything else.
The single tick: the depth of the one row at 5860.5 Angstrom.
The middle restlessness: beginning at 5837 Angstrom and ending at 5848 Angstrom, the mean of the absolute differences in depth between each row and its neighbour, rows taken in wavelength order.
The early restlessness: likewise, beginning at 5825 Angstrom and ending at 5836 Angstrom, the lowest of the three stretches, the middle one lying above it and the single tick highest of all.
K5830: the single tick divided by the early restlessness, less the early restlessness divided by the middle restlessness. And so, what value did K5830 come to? 4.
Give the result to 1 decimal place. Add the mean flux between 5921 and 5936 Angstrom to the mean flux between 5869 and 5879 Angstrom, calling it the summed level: 23.5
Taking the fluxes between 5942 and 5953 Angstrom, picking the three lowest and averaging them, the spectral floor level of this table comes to 11.5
